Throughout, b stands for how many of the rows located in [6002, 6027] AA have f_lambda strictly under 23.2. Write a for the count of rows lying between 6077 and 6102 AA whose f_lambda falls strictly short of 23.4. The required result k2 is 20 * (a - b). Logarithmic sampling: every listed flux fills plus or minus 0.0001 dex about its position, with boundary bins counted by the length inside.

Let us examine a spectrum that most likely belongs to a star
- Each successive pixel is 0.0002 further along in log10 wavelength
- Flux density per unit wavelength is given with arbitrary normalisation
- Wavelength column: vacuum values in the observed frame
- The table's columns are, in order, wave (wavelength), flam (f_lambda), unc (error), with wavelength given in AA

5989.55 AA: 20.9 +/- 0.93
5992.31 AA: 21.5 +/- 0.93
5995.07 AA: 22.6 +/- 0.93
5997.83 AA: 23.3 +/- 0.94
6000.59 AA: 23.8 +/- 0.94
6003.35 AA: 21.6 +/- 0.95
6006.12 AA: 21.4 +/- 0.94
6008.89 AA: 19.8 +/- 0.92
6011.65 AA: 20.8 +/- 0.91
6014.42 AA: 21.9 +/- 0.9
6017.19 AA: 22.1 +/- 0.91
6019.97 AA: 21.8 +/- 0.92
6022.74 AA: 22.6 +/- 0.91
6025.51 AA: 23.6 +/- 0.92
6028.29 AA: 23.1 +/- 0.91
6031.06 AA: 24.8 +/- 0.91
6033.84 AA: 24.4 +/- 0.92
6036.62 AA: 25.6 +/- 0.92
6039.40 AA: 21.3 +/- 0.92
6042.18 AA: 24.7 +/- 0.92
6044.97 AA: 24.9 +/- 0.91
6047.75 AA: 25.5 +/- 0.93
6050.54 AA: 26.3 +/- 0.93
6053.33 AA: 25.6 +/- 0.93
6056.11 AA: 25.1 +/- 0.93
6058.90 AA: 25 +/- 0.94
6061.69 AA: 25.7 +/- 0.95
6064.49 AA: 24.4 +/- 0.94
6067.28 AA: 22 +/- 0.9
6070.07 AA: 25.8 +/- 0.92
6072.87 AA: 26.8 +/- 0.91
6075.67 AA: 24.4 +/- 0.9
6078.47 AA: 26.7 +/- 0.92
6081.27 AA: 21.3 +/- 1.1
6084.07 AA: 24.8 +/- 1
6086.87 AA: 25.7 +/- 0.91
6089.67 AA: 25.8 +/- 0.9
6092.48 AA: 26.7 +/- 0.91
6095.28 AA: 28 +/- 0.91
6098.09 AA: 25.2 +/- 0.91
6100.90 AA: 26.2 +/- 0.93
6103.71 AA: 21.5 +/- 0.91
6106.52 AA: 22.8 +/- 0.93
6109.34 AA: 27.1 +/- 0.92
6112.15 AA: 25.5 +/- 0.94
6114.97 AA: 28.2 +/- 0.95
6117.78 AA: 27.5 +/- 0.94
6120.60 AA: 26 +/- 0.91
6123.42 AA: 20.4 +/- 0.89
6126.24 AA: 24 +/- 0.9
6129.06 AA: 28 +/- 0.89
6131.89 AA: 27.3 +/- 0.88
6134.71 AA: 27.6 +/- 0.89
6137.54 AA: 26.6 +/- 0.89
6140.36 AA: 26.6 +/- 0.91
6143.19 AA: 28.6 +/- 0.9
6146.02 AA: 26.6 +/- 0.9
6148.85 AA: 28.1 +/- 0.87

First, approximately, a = 1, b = 8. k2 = -140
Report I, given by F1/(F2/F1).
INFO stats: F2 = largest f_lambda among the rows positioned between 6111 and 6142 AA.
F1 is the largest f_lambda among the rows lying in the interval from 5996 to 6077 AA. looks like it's 25.5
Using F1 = 26.8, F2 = 28.2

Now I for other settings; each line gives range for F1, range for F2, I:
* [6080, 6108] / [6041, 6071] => 29.8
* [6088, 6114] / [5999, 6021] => 32.9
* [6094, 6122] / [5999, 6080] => 29.7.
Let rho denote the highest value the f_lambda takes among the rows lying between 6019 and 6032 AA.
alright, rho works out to 24.8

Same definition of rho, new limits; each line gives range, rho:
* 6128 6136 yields 28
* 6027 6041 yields 25.6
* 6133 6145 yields 28.6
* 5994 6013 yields 23.8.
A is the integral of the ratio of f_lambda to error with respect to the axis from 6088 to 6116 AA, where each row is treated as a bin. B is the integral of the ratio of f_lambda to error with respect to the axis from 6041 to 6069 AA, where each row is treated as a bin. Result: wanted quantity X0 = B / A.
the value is 0.96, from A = 781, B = 752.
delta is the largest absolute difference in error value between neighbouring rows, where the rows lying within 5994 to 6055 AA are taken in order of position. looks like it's 0.020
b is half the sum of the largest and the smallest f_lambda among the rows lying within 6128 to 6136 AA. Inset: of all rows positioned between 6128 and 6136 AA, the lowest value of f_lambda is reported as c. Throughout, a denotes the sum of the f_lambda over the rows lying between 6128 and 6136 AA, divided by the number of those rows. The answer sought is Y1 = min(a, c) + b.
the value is 55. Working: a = 27.6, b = 28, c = 27.3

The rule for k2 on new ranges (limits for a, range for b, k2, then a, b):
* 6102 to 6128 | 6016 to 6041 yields -40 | 3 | 5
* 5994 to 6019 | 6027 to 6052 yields 120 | 8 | 2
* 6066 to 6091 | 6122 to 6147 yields 20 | 2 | 1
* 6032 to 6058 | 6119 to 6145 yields 0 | 1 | 1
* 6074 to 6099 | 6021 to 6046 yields -40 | 1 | 3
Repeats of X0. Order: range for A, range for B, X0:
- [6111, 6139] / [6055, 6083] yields 0.92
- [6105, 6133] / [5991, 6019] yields 0.84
